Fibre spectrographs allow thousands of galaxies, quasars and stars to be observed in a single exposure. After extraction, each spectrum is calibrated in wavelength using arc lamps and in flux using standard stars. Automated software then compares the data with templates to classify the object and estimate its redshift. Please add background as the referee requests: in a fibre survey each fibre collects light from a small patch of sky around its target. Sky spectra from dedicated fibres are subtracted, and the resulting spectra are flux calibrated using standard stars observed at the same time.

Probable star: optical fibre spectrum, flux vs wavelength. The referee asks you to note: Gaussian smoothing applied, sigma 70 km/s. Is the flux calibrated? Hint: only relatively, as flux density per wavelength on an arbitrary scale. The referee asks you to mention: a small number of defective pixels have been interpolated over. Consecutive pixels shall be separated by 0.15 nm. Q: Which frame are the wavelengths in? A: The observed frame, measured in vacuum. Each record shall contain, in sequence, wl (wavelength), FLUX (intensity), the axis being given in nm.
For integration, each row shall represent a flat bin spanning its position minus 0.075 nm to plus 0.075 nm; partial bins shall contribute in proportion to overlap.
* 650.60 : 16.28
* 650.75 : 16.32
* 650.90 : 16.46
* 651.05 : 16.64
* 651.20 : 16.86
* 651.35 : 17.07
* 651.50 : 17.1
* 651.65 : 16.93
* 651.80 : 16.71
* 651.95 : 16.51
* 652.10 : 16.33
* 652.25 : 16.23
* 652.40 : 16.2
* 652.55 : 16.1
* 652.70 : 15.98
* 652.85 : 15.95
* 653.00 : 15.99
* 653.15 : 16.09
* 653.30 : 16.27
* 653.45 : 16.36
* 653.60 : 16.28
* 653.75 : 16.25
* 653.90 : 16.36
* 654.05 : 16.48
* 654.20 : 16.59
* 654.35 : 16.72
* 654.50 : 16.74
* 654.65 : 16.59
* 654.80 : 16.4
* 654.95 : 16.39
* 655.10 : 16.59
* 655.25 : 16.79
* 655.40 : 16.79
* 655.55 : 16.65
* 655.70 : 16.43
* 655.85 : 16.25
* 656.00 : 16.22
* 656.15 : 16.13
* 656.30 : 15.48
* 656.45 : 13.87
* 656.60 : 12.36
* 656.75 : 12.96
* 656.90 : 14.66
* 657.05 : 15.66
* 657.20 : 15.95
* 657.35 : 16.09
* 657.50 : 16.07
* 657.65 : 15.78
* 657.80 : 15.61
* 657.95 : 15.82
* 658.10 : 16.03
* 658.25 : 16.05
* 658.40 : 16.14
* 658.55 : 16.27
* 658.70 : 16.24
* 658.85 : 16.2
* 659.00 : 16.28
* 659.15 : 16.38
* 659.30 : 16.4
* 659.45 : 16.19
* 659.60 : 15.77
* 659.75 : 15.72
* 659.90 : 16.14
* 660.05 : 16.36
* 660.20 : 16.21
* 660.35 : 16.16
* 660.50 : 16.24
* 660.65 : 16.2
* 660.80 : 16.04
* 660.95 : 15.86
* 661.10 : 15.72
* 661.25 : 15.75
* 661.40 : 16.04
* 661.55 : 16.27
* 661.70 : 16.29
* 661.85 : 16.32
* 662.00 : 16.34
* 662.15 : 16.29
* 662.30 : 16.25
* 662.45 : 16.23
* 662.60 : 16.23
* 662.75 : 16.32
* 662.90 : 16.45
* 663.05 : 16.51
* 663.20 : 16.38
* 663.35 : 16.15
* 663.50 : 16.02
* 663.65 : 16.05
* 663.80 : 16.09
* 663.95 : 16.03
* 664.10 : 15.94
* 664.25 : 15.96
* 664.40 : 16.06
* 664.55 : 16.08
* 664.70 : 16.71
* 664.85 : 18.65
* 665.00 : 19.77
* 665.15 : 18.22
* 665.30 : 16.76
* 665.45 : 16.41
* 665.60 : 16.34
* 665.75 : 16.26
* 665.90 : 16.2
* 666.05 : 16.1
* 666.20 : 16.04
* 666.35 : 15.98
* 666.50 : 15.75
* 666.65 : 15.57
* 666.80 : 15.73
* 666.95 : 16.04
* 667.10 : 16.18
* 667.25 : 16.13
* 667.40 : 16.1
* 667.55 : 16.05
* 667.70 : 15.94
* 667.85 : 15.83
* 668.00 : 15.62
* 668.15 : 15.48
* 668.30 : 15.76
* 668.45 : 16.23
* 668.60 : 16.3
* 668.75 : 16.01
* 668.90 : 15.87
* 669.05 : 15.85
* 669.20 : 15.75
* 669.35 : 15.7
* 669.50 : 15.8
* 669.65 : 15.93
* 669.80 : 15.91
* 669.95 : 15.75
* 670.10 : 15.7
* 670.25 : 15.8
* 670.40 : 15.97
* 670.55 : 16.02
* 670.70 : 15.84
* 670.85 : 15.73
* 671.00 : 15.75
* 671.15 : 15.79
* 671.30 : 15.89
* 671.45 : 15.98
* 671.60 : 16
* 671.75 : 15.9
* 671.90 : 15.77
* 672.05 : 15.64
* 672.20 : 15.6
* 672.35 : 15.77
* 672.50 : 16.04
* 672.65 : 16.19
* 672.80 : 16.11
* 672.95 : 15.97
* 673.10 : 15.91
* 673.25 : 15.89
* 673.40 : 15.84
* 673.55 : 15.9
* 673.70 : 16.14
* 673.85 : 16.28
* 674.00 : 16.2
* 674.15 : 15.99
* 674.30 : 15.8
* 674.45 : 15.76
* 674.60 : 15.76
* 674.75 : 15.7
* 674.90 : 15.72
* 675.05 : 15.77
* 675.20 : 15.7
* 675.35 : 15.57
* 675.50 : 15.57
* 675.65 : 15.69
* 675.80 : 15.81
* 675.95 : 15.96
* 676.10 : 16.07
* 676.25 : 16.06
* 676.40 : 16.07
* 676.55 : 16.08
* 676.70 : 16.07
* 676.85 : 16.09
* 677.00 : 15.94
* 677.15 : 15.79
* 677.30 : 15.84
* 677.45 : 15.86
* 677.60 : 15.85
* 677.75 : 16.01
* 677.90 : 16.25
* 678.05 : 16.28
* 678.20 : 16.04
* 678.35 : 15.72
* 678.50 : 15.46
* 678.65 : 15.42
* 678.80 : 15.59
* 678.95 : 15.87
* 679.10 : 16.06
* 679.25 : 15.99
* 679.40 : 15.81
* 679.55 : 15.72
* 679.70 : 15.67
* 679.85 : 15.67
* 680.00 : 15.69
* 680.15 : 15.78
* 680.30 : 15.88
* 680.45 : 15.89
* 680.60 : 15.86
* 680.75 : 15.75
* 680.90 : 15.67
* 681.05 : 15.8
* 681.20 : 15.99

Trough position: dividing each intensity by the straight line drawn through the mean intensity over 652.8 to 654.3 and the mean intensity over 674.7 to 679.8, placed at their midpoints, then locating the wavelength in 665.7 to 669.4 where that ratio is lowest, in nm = 668.15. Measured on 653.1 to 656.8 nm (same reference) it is 656.60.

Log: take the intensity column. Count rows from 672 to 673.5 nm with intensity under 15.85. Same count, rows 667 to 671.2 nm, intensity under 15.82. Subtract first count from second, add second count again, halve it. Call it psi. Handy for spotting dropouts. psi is 10.0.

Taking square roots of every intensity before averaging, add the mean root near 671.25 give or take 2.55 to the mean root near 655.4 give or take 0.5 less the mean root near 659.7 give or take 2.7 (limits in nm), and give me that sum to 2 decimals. 4.04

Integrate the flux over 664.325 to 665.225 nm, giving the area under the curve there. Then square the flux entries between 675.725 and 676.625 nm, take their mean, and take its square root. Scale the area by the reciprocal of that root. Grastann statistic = 0.988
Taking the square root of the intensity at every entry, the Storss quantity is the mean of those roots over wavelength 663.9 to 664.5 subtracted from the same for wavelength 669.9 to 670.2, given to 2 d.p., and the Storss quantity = -0.03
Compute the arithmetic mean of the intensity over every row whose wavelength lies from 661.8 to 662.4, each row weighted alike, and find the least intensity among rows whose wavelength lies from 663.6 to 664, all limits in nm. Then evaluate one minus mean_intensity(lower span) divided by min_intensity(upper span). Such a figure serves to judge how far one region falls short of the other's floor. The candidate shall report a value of -0.017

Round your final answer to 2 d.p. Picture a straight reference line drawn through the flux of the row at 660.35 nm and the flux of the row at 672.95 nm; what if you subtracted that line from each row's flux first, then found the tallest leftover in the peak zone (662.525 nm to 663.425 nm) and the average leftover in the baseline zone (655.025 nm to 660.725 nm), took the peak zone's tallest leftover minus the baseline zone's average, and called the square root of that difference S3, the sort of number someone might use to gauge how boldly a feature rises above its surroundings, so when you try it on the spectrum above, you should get 0.85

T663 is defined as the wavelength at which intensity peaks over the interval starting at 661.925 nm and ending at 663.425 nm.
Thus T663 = 663.05 nm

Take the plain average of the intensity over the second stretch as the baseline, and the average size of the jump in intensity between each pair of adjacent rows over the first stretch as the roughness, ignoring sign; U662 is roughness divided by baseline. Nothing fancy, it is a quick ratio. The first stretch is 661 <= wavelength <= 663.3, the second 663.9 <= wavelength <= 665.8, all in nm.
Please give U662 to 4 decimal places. 0.0048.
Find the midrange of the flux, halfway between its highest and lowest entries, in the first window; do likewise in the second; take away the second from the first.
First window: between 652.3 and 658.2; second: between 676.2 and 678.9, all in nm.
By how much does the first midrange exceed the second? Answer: -1.3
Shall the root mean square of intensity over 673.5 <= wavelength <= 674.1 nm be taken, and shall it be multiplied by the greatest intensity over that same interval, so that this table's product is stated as 263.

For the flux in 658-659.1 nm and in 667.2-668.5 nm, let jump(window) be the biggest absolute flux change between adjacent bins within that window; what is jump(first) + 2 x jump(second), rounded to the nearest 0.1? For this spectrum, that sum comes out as 1.1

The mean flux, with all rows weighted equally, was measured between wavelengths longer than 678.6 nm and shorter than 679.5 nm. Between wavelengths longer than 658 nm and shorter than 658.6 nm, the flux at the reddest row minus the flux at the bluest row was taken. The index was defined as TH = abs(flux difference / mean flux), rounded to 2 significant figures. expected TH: 0.015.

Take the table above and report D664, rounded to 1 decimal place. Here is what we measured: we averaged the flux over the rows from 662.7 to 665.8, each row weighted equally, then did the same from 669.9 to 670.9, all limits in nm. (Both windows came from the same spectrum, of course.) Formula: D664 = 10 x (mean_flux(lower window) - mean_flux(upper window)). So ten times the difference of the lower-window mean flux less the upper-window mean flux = 8.0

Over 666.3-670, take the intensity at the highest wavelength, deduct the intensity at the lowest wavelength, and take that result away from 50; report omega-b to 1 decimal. 50.2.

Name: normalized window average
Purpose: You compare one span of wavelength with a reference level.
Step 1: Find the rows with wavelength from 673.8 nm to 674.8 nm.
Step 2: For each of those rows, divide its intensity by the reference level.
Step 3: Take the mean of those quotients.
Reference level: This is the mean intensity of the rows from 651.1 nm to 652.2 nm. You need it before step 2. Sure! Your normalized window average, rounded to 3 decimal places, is 0.949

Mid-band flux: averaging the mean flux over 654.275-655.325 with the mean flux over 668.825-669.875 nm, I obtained 16.2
